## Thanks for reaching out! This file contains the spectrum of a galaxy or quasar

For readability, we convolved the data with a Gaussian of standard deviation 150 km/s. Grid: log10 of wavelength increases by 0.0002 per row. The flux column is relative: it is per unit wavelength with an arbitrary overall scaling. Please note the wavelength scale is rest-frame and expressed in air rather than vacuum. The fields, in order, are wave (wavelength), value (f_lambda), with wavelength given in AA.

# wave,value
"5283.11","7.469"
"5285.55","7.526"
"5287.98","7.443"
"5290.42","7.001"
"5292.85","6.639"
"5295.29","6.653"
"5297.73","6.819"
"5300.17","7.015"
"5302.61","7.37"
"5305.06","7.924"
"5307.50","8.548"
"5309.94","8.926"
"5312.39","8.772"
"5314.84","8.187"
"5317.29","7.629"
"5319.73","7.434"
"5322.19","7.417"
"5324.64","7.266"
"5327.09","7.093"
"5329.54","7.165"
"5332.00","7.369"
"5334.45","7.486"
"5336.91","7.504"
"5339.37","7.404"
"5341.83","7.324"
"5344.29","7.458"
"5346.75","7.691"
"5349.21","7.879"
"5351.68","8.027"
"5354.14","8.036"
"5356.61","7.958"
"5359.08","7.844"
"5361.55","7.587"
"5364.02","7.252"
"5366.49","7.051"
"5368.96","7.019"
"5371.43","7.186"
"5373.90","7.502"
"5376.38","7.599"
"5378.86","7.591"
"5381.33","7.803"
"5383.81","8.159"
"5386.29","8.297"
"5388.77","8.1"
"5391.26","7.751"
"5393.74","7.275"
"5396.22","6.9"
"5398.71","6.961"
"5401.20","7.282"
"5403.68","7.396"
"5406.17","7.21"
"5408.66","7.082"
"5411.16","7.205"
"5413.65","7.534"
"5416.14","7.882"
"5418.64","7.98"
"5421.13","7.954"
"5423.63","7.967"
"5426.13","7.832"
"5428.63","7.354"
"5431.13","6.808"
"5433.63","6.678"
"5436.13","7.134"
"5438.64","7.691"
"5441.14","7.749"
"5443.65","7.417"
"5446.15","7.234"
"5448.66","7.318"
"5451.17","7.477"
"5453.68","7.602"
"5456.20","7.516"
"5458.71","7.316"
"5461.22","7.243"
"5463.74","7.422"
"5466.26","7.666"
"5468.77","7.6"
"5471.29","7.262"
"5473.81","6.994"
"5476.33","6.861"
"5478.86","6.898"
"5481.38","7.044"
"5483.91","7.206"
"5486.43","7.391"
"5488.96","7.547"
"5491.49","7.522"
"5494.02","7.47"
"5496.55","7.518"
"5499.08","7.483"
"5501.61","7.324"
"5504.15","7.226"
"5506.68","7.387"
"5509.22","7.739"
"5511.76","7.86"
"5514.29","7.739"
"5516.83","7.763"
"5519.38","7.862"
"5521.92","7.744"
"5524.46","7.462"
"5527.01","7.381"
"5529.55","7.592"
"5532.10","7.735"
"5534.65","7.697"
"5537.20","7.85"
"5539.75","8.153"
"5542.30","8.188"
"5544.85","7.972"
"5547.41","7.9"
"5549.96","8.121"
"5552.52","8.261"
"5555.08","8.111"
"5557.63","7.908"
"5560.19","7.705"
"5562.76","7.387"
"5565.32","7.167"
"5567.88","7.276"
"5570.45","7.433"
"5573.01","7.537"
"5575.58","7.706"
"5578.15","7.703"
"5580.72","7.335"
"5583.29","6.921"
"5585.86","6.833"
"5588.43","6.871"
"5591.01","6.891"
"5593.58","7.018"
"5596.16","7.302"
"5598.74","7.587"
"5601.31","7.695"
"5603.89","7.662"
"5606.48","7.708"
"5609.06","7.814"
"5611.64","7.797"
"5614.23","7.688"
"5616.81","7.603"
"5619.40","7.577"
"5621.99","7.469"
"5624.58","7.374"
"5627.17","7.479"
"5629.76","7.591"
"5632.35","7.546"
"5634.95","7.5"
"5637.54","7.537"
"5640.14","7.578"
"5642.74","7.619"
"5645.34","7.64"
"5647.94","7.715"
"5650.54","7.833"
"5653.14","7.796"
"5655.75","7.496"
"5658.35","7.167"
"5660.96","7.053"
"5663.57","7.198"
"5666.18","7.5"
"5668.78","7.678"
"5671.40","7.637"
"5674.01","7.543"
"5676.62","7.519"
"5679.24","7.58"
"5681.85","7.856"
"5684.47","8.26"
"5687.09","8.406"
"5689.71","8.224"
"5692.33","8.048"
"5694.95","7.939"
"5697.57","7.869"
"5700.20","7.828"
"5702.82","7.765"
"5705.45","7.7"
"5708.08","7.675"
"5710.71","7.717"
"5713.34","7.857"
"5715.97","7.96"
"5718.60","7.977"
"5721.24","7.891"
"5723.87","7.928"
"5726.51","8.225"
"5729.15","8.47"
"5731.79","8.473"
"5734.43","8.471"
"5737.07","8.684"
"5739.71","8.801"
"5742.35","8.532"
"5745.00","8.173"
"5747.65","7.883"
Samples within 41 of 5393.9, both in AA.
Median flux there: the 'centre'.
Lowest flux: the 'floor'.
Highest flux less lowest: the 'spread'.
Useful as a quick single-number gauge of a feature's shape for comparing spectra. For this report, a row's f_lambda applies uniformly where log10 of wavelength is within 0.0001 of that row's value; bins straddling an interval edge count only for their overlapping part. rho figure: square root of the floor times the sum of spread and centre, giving 7.82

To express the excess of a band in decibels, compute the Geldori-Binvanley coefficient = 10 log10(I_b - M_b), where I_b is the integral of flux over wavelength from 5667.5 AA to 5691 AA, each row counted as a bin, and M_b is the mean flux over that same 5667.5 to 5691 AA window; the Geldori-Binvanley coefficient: 22.5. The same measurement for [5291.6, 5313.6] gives 22.0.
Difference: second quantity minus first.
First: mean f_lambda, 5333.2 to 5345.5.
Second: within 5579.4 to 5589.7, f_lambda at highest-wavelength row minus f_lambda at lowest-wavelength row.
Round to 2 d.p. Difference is -7.90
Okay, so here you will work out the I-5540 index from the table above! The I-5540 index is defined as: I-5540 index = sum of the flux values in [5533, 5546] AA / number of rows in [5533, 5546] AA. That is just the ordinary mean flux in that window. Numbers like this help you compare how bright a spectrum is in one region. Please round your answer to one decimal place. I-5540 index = 8.0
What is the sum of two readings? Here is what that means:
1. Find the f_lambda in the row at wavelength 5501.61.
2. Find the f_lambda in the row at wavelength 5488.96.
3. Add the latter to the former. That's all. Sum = 14.9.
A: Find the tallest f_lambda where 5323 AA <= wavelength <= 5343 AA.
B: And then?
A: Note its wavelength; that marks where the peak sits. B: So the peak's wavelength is 5336.91 AA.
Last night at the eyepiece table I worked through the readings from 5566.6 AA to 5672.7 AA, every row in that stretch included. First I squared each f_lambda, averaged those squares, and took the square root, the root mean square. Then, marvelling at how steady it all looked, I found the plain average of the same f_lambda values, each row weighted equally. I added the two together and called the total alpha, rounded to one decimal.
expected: 14.9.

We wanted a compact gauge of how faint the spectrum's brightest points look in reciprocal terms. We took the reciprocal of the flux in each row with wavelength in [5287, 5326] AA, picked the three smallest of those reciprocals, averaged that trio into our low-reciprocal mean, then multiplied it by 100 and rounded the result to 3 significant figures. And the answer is 11.4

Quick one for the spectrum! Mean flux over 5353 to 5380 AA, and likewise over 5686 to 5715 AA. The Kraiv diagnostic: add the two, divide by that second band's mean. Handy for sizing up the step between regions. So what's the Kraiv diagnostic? 1.949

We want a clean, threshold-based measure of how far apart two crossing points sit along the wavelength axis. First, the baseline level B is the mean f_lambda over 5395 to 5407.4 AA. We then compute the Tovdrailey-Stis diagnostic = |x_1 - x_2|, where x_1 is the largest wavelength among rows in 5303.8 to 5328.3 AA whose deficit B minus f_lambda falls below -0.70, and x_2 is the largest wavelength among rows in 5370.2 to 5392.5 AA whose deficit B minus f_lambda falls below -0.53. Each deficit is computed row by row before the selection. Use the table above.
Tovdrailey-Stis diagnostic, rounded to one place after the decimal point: 76.4 AA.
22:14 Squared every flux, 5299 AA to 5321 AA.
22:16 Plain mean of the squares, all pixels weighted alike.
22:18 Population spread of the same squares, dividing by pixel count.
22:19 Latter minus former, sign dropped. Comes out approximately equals 53.9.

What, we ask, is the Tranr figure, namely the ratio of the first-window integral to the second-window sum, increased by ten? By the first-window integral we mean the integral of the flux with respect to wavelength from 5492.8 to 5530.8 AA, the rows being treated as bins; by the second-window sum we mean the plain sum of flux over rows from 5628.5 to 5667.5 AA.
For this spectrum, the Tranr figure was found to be 12.6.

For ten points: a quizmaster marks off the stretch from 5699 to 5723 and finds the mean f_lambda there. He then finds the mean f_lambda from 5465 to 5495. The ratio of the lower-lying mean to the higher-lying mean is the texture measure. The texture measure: 0.93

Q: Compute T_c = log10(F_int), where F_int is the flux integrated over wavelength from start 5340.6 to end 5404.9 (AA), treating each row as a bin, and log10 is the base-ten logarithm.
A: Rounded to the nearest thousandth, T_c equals 2.688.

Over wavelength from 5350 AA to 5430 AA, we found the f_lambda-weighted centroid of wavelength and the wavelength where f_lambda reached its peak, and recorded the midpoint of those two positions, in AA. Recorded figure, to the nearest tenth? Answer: 5388.1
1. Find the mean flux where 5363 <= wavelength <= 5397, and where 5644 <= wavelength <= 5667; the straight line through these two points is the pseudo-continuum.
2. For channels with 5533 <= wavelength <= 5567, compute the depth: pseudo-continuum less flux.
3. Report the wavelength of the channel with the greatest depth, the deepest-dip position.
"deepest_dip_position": 5565.32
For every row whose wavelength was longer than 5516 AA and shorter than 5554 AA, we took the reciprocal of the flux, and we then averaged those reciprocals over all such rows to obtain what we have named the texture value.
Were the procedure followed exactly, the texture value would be 0.128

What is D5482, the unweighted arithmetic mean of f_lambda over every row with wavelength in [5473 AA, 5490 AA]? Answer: 7.13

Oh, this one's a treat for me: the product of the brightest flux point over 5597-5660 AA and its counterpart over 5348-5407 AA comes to 65.0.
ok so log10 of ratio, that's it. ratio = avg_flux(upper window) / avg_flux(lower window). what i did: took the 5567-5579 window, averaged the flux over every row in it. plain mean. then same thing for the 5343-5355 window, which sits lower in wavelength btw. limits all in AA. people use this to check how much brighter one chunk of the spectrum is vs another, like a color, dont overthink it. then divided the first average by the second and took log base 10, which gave -0.016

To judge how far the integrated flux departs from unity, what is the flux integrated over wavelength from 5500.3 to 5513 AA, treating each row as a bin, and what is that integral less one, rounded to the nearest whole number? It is 94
